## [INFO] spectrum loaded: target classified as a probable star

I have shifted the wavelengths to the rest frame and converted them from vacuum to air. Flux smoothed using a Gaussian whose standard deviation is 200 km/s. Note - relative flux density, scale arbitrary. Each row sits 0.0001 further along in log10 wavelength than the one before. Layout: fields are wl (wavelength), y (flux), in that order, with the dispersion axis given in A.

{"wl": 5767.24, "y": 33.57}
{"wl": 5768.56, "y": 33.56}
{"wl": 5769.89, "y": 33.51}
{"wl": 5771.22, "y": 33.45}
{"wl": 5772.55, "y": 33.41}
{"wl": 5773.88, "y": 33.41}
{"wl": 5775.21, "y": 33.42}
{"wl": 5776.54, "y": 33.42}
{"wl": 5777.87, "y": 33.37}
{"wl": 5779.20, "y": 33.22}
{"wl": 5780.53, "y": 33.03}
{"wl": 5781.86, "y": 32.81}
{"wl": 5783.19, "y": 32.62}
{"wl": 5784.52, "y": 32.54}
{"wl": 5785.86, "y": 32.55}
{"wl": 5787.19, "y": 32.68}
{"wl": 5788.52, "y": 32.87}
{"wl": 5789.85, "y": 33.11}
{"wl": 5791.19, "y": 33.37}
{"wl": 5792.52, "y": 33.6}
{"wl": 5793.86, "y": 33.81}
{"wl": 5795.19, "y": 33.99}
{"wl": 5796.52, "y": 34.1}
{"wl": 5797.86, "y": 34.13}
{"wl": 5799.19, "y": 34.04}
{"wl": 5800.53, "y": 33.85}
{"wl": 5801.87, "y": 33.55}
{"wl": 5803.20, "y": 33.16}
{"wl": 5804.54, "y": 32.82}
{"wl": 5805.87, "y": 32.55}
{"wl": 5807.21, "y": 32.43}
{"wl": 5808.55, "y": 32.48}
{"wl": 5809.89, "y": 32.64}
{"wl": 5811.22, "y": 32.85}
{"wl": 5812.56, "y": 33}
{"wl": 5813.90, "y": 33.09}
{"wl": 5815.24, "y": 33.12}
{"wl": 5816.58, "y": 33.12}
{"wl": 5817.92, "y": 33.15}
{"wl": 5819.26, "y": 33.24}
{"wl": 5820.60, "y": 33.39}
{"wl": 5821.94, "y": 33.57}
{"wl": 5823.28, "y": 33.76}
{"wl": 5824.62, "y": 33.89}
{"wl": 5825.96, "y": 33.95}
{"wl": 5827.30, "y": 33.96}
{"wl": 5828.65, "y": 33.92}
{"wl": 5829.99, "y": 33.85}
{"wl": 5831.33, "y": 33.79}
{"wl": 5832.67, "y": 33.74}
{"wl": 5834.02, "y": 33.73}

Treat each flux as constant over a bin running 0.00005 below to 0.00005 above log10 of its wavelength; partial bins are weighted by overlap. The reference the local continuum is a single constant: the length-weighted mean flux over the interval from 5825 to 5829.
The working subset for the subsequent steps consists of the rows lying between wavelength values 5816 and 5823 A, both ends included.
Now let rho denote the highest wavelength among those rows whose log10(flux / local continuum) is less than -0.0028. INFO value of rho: 5821.94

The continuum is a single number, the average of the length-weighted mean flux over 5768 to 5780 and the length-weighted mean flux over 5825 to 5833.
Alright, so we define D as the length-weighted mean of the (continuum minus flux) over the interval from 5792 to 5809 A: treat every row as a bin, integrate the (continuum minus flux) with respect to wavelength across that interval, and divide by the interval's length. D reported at 0.21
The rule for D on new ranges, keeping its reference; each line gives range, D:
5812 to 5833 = 0.11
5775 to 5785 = 0.60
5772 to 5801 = 0.31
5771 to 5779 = 0.24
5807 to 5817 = 0.79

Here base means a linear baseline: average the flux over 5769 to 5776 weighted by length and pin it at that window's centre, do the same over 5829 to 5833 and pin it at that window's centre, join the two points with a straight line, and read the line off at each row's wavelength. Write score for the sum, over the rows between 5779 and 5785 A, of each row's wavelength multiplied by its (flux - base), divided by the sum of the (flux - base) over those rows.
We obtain 5782.6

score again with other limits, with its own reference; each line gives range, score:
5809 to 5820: 5814.0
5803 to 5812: 5807.5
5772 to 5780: 5778.1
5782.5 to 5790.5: 5786.1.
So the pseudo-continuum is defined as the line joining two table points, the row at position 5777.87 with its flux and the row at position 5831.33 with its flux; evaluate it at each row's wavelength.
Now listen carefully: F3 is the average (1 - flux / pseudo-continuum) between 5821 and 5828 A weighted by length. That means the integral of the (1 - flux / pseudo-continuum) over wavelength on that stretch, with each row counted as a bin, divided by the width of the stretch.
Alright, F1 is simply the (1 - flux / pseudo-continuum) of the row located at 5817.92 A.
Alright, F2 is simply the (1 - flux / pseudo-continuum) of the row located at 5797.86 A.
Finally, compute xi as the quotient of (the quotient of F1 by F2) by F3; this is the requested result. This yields 407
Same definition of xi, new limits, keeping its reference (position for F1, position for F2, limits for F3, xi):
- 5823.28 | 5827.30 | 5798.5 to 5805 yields 112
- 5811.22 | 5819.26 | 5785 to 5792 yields 108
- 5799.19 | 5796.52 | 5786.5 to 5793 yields 81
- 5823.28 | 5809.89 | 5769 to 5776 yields 10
